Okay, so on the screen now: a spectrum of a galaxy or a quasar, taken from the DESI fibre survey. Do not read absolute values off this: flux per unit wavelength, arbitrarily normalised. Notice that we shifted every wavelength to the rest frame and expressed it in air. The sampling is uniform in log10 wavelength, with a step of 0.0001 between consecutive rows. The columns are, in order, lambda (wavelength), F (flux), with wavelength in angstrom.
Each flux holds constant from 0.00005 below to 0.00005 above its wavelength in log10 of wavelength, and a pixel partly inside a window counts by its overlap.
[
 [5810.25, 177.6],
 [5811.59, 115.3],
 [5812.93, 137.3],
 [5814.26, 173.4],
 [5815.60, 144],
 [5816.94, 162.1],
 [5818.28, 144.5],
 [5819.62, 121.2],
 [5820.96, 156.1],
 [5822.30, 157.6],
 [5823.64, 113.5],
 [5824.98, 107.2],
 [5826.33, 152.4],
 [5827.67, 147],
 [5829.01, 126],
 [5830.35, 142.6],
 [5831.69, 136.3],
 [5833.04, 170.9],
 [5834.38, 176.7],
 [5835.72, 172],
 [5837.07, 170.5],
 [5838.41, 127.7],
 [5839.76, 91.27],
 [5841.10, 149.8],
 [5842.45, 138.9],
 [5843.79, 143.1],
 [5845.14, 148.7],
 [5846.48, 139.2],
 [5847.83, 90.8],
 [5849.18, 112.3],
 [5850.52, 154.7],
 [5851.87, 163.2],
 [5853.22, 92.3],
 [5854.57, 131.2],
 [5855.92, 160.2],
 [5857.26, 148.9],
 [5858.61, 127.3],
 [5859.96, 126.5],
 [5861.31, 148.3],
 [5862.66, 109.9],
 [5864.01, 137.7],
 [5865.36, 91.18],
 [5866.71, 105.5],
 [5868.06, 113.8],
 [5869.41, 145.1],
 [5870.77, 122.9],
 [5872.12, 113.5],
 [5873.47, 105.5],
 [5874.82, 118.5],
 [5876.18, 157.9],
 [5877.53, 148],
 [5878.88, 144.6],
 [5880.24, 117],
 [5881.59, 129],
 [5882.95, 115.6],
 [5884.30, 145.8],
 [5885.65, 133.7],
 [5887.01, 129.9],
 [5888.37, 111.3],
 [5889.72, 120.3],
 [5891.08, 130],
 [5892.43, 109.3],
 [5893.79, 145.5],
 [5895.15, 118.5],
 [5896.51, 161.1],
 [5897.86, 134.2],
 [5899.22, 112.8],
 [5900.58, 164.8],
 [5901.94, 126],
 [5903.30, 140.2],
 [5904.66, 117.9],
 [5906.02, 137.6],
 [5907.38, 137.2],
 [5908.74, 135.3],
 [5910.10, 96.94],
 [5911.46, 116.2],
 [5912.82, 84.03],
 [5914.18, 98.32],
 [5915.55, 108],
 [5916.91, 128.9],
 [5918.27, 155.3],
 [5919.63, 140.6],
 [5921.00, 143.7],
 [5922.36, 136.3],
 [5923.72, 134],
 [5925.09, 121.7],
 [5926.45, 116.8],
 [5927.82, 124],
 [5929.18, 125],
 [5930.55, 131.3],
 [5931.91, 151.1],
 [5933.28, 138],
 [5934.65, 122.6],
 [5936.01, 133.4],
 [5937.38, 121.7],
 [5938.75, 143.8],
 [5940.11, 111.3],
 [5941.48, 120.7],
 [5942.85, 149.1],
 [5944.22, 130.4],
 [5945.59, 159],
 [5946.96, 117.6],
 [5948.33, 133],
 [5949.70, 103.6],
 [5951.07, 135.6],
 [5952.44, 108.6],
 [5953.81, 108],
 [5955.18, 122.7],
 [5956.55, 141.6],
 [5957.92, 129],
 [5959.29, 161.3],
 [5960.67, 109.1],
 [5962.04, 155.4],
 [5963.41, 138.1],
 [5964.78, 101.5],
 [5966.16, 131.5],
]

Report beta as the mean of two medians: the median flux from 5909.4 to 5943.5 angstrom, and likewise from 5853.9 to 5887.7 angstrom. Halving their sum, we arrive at 127.0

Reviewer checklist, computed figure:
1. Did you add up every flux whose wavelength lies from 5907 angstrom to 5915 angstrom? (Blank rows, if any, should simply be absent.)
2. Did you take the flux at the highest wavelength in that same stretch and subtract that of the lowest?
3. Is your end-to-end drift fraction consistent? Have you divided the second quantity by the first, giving -0.06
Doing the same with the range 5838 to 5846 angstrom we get 0.03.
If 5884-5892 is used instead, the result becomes -0.02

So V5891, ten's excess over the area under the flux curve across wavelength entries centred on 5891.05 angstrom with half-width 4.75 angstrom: -1163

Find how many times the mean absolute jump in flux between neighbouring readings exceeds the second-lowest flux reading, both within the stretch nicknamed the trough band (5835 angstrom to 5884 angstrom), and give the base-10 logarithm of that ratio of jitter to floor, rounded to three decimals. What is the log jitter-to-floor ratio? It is -0.596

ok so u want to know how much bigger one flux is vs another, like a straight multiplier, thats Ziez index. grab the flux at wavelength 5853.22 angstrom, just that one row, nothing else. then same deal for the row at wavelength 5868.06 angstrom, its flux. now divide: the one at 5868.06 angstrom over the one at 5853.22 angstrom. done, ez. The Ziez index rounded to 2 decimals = 1.23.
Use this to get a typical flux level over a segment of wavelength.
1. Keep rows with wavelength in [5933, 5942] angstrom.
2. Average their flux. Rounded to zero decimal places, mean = 127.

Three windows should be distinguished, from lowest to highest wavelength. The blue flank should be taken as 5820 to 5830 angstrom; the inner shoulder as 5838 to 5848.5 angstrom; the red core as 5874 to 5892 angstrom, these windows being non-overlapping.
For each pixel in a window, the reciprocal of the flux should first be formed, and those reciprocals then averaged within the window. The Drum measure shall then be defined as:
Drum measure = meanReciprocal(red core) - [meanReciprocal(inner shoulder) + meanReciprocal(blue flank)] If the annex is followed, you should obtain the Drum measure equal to -0.0078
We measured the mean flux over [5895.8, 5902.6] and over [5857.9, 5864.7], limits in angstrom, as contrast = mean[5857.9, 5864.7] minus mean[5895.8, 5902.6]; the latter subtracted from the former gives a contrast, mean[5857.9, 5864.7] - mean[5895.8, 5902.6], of -10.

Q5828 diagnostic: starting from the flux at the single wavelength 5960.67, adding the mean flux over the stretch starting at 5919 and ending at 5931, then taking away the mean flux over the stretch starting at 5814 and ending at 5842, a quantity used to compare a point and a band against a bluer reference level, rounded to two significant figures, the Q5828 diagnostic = 95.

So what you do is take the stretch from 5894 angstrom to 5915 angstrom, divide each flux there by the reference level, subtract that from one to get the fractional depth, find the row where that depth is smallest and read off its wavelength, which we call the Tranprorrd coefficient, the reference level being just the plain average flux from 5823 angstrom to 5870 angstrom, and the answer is 5900.58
